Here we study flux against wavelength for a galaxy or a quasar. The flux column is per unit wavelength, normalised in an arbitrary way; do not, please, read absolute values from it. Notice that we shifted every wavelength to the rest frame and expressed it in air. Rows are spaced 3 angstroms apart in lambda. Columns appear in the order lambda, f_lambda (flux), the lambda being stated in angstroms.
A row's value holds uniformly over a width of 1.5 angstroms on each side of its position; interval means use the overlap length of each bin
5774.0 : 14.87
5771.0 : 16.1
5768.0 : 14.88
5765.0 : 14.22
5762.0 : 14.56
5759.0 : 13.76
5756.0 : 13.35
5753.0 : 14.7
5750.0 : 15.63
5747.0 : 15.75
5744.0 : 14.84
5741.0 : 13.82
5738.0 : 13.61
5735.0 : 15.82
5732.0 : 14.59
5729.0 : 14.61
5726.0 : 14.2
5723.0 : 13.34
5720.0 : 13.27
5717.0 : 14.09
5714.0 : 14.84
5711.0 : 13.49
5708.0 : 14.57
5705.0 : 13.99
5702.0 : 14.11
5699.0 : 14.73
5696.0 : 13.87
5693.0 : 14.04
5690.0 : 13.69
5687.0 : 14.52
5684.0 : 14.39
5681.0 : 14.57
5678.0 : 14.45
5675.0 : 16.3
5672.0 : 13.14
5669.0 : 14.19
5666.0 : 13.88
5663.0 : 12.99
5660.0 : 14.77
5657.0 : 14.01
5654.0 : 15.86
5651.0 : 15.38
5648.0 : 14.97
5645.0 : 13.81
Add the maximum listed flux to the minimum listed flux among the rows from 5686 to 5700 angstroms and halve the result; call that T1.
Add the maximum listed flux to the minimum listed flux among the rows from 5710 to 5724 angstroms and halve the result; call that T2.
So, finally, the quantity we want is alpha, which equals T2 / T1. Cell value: 0.99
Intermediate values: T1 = 14.2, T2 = 14.1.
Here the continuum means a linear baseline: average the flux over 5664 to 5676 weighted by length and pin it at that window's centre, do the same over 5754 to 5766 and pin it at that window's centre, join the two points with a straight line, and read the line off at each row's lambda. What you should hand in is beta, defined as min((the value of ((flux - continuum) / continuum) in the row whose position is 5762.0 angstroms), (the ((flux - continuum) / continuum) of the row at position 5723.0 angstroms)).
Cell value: -0.05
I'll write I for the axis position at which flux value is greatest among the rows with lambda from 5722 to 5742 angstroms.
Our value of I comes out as 5735.0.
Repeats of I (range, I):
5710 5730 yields 5714.0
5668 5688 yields 5675.0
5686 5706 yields 5699.0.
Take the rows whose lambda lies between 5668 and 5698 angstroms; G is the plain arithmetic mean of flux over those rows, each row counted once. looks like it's 14.3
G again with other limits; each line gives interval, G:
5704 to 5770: 14.4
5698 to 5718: 14.3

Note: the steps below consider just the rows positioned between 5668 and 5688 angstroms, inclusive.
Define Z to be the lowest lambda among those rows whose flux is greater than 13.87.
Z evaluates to 5669.0 angstroms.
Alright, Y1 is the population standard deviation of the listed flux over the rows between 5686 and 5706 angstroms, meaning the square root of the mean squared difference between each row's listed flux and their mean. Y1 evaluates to 0.3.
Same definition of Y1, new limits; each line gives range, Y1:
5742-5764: 0.8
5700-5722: 0.5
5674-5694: 0.8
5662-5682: 1.0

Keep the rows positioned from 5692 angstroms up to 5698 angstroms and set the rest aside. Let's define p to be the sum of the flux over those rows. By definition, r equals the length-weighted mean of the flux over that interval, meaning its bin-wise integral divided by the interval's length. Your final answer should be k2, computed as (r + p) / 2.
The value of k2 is 21.0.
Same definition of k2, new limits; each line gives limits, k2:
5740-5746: 21.6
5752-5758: 21.0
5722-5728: 20.7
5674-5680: 23.0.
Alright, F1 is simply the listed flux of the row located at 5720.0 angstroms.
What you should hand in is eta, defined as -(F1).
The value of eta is -13.3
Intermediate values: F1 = 13.27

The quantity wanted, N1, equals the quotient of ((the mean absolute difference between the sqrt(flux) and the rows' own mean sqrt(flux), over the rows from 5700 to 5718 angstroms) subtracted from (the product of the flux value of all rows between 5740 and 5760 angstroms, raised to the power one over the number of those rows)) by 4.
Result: 3.62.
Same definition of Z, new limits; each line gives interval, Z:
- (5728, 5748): 5729.0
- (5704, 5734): 5705.0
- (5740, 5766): 5744.0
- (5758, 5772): 5762.0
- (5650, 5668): 5651.0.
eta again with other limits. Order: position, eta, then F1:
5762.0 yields -14.6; 14.56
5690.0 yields -13.7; 13.69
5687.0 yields -14.5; 14.52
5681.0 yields -14.6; 14.57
